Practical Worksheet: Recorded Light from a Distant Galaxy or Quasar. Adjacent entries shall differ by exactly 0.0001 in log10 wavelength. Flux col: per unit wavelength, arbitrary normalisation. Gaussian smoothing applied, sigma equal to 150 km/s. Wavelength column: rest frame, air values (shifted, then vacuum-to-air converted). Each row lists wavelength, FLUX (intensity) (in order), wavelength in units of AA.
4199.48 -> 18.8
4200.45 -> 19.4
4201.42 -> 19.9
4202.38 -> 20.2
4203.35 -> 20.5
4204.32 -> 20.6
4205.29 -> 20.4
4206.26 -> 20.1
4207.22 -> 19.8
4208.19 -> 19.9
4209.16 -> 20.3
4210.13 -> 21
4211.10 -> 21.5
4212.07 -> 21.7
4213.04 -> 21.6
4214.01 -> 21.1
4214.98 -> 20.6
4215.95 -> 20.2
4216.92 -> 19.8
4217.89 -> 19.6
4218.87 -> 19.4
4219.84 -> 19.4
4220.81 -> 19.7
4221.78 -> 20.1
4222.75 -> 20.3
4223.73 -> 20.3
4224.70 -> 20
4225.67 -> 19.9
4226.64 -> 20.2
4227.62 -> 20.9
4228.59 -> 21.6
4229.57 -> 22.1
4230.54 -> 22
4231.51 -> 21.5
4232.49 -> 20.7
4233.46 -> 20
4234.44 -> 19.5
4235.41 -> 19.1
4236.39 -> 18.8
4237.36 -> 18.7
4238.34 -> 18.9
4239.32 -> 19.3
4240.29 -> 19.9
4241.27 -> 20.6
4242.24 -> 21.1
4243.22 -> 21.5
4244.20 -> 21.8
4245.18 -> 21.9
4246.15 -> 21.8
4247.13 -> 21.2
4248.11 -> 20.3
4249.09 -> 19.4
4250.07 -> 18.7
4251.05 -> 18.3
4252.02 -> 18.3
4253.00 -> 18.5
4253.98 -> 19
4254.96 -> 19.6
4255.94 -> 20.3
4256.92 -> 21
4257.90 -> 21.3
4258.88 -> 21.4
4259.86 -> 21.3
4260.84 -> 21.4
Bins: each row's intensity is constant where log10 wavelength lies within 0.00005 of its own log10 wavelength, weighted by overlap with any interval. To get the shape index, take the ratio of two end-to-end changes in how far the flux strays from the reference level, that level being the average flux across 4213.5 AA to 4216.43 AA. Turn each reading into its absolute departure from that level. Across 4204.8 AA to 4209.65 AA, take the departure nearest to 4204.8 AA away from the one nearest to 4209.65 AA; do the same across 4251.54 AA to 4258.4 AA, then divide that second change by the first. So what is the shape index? -17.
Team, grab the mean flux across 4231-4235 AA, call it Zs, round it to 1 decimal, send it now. 20.4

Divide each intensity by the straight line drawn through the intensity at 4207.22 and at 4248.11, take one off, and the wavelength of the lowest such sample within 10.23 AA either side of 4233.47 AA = 4237.36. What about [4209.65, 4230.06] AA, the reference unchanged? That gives 4219.84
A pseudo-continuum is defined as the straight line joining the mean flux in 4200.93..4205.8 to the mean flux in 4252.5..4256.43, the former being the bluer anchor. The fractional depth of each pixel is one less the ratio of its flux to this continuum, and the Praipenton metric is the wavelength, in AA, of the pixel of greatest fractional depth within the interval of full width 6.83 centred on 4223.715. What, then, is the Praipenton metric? 4220.81 AA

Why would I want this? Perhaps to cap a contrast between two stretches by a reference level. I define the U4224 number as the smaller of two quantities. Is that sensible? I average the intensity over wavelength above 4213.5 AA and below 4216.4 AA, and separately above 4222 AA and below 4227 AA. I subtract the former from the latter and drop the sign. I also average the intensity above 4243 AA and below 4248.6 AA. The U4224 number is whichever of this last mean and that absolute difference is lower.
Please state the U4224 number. 0.5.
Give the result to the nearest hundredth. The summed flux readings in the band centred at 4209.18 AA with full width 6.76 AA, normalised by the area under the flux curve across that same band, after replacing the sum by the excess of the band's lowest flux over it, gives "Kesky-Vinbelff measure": -0.89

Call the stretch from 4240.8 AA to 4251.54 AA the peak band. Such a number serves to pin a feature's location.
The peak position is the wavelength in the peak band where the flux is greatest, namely 4245.18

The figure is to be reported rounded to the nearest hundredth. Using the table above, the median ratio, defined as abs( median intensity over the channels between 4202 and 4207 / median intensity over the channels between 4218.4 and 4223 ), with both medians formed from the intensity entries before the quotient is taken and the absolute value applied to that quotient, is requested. 1.04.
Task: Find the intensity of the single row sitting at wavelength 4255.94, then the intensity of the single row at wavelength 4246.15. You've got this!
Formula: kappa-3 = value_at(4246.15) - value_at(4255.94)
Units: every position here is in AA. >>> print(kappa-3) 1.5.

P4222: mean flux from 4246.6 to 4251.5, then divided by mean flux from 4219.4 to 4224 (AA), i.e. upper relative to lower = 0.98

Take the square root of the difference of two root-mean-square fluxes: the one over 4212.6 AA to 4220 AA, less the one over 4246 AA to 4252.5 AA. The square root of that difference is 0.69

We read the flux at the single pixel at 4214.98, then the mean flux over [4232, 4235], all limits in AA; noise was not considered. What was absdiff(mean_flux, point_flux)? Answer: 0.5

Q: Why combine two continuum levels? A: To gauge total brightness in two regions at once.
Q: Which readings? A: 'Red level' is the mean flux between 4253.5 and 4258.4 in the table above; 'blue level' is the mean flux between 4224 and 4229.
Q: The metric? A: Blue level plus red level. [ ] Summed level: 40.8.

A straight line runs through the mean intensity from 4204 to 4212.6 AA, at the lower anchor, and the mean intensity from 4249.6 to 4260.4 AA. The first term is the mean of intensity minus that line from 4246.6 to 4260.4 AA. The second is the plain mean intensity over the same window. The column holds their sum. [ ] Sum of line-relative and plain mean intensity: 19.98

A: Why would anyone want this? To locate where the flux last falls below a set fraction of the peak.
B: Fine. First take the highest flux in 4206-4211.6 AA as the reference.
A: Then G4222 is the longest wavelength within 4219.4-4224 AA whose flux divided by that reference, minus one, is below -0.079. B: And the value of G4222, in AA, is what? 4220.81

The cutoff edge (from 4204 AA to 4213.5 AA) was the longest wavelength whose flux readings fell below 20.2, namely 4208.19 AA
